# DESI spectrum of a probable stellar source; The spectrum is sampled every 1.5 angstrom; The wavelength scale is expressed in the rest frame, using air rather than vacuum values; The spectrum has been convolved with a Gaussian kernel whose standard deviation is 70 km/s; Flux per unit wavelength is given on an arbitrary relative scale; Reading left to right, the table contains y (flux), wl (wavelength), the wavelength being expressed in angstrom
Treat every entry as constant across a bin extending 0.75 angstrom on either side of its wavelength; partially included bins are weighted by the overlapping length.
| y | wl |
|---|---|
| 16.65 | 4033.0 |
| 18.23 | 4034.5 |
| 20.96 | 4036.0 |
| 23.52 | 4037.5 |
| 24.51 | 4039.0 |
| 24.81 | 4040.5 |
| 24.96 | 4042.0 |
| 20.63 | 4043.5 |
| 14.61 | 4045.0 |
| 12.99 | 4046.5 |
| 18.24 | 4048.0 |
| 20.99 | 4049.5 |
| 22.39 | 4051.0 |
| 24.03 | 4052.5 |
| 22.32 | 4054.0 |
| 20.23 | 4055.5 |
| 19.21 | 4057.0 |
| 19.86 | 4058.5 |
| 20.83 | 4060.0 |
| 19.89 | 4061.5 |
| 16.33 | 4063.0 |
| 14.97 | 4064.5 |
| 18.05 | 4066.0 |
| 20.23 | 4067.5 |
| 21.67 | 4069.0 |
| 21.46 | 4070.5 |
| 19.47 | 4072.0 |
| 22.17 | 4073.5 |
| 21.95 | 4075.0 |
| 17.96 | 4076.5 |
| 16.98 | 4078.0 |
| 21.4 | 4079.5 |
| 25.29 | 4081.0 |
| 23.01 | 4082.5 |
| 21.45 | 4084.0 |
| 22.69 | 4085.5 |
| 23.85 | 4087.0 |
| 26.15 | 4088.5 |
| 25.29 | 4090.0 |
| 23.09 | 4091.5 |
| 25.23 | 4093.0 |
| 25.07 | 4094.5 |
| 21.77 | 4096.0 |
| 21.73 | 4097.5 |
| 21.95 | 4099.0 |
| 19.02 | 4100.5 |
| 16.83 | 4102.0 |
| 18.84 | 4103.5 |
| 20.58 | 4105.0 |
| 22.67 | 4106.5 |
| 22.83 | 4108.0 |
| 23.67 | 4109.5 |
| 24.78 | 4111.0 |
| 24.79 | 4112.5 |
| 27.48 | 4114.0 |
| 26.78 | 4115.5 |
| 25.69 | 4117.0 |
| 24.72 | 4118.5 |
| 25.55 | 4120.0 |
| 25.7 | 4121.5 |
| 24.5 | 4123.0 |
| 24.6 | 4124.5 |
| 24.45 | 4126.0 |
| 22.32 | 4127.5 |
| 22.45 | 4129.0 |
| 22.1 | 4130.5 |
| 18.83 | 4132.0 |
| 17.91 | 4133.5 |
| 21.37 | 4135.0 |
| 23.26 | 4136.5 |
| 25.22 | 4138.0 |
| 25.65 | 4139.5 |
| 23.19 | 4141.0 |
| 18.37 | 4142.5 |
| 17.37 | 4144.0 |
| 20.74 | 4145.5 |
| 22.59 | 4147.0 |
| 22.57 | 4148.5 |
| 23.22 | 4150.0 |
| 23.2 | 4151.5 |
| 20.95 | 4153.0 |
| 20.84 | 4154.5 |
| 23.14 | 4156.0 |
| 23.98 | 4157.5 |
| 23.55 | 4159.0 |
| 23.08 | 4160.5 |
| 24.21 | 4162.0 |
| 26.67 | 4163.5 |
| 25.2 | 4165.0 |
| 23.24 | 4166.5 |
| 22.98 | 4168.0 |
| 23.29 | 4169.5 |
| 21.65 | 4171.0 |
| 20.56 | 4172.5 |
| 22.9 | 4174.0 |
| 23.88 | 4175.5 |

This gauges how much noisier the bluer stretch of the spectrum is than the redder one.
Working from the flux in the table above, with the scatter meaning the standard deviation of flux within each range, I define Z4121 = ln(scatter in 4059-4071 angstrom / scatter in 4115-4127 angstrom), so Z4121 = 1.10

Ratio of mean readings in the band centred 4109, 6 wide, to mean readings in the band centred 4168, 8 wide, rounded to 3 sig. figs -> 1.01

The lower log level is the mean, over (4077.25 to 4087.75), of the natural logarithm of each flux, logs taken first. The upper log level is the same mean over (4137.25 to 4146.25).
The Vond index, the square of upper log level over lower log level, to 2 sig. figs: 0.99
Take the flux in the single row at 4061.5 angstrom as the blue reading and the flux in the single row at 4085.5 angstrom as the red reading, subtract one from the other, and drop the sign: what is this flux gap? 2.8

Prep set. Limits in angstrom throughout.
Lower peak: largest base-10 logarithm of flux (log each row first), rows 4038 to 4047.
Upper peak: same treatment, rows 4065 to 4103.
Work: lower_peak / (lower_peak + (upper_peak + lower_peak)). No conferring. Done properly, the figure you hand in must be 0.332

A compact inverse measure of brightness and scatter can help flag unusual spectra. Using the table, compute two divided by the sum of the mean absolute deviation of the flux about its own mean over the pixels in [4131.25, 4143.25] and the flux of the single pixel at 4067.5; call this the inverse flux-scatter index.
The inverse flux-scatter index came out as 0.088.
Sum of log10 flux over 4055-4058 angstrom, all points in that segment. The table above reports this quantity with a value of 2.59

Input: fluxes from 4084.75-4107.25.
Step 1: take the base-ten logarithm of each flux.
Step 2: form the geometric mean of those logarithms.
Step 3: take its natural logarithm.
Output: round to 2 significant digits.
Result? 0.30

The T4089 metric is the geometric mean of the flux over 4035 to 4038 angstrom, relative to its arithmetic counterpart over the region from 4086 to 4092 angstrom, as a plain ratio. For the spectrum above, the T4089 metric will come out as 0.90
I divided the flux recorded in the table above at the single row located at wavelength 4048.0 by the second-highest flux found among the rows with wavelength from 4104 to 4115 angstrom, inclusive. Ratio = 0.74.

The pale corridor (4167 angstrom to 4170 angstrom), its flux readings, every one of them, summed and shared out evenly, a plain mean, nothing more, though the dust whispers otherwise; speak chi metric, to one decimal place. 23.1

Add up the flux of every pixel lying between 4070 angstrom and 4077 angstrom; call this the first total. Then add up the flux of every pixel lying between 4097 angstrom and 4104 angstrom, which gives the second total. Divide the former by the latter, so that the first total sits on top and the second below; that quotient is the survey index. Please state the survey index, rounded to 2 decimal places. 1.05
